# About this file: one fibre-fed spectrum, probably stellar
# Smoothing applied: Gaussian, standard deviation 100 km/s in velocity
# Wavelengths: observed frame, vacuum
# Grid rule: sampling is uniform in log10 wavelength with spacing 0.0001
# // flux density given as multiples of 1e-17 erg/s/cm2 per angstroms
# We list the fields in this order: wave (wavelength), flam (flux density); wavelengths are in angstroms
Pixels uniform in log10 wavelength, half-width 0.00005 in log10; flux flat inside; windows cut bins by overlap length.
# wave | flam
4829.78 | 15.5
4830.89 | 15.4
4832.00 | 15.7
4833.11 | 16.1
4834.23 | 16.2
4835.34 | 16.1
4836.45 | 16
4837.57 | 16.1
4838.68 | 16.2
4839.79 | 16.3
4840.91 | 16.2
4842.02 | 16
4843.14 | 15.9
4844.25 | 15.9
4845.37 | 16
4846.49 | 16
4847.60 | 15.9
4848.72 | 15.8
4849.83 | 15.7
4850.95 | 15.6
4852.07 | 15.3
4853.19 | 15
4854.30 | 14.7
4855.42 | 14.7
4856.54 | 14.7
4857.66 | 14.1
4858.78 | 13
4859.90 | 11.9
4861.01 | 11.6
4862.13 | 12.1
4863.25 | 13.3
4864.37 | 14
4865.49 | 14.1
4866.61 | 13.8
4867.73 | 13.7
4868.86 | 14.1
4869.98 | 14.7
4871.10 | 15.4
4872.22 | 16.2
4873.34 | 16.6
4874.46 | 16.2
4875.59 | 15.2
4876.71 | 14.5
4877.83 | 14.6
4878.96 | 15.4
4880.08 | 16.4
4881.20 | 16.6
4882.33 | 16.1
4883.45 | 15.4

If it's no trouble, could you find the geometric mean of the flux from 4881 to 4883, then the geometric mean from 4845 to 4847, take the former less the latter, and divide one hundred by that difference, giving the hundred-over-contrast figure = 287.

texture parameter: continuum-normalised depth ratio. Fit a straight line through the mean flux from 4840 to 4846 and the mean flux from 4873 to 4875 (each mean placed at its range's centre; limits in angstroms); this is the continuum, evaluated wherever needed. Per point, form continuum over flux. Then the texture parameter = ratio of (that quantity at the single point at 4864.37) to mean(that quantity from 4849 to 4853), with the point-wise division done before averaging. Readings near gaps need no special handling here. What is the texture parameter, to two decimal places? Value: 1.12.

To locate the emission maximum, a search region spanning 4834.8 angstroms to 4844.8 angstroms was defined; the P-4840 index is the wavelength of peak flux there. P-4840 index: 4839.79 angstroms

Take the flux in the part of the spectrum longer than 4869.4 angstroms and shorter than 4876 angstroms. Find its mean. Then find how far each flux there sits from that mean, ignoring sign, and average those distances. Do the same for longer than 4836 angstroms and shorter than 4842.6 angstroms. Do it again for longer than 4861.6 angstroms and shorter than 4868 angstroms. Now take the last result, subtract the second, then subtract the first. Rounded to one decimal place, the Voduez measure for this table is -0.2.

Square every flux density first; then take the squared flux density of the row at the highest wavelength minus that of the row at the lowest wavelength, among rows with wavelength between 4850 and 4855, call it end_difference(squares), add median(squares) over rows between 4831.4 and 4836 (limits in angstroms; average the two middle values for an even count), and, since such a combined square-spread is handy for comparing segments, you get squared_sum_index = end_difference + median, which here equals 232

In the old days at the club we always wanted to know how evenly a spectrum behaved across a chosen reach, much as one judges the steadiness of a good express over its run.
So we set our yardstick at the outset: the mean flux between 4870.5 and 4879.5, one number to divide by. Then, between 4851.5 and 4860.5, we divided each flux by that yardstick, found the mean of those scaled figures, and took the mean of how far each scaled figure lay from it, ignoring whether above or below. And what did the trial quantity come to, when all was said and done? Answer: 0.057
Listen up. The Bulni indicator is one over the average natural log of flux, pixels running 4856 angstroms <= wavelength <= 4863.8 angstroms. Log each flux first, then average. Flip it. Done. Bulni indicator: 0.391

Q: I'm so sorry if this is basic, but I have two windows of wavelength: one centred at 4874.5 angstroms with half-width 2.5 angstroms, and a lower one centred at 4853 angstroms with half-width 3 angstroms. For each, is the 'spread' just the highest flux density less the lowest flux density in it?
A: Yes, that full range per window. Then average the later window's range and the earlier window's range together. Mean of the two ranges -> 1.5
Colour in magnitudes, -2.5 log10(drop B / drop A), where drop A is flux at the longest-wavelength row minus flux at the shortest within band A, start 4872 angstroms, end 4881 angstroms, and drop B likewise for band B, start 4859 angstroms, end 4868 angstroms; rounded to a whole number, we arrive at -2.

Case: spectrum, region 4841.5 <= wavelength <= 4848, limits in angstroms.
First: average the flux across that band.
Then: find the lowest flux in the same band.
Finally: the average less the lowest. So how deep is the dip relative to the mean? 0.05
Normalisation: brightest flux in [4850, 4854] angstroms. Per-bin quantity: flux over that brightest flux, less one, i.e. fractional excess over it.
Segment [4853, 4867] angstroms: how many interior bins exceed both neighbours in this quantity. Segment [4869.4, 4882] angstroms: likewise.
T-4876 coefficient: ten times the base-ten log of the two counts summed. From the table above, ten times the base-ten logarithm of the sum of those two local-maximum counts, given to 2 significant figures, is 3.0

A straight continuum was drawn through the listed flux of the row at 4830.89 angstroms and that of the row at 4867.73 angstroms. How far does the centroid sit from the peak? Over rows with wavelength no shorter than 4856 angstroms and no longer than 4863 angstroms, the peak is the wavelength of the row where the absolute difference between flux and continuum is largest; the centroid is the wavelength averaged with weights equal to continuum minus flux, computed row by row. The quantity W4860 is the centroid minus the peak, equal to -0.1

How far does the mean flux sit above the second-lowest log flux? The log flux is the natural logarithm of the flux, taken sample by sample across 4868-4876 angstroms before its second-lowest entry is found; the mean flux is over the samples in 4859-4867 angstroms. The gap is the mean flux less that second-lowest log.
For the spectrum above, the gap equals 10.3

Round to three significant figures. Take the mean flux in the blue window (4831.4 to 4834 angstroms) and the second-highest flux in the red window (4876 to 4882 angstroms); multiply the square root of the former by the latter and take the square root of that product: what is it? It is 8.09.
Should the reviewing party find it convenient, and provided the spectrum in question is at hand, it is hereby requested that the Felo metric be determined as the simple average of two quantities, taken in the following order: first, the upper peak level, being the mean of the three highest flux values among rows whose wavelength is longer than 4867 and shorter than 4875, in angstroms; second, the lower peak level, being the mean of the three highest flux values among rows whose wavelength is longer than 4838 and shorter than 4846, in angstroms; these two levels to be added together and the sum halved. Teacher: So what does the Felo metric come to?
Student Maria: 16.3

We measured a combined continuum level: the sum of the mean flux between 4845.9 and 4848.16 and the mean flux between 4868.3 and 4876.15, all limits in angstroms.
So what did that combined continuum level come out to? 31.4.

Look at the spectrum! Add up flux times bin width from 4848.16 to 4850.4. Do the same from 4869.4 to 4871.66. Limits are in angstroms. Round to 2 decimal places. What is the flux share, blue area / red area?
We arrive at 1.04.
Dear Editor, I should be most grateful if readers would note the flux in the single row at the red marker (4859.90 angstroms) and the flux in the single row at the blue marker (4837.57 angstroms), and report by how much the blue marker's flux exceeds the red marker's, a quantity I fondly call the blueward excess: 4.2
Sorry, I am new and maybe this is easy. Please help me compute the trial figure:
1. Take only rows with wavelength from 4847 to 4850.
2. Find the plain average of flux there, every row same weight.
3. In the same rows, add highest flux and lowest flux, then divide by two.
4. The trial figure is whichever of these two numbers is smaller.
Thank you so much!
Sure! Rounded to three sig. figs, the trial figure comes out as 15.8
